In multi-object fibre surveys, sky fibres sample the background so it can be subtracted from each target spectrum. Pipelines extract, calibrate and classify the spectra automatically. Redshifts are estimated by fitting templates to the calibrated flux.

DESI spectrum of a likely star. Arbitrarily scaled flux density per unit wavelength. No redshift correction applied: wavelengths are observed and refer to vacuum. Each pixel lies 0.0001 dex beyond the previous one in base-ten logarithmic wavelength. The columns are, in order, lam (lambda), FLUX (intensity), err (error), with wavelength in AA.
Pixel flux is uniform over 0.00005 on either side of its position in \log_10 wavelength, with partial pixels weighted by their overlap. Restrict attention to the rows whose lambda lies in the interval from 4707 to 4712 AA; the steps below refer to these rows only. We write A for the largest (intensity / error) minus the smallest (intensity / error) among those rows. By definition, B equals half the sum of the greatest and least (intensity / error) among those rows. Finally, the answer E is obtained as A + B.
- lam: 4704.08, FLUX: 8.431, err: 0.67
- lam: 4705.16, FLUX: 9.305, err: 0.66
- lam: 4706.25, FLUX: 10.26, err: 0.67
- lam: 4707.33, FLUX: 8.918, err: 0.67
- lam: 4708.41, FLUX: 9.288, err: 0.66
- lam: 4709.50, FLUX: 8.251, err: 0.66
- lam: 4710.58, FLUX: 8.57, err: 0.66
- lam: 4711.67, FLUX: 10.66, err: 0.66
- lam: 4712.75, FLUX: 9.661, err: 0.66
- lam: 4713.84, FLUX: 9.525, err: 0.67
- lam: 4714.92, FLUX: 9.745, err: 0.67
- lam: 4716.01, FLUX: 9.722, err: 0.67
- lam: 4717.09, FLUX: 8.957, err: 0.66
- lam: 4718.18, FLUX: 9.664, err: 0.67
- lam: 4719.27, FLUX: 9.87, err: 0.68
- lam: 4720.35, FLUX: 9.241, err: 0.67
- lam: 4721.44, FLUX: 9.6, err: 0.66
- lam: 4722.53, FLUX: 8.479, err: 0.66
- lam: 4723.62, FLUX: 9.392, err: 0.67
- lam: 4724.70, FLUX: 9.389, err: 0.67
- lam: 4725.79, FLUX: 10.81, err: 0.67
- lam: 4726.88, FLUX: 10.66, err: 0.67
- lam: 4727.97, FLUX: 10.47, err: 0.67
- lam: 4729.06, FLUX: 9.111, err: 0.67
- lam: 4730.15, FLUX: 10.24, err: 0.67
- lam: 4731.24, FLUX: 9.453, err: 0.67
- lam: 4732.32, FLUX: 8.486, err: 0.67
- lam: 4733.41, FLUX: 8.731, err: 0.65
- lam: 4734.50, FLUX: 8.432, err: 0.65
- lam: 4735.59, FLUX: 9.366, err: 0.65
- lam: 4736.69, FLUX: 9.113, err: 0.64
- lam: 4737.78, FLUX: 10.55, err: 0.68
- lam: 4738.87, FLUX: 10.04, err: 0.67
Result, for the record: 18.0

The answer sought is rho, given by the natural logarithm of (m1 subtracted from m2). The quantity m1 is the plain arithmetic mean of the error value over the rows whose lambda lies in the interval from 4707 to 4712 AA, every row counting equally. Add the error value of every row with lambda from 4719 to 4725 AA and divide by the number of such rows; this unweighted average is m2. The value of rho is -5.06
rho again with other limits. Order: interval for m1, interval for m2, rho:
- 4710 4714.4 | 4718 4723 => -5.20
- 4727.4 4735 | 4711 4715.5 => -7.24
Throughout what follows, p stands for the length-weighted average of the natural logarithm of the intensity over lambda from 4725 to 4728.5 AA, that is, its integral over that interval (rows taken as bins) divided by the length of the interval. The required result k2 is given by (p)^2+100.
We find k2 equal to 105.5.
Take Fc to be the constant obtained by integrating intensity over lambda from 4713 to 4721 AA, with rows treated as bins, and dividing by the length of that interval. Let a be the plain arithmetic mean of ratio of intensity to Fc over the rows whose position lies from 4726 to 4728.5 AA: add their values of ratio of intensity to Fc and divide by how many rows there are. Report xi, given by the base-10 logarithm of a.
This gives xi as 0.04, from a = 1.11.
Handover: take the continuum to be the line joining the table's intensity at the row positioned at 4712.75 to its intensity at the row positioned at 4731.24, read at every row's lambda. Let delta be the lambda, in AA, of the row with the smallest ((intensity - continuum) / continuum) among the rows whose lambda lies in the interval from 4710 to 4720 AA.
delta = 4710.58 AA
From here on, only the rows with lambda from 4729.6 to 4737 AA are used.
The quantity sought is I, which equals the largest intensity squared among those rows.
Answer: 105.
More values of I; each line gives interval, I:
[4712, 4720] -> 97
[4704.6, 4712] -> 114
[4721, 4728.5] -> 117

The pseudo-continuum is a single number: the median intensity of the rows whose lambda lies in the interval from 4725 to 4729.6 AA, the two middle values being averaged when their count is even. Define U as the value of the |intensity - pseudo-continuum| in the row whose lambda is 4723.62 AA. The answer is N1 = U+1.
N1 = 2.2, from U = 1.2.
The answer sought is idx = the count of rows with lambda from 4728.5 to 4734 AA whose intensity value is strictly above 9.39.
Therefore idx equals 2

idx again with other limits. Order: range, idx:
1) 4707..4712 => 1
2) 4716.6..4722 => 3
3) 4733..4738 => 1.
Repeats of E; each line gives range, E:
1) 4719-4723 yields 15.4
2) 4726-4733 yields 17.5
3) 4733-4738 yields 16.8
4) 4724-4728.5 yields 17.2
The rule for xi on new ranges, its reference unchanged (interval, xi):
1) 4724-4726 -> 0.02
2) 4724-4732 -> 0.02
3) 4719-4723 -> -0.01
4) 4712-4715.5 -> 0.00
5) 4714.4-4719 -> 0.00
